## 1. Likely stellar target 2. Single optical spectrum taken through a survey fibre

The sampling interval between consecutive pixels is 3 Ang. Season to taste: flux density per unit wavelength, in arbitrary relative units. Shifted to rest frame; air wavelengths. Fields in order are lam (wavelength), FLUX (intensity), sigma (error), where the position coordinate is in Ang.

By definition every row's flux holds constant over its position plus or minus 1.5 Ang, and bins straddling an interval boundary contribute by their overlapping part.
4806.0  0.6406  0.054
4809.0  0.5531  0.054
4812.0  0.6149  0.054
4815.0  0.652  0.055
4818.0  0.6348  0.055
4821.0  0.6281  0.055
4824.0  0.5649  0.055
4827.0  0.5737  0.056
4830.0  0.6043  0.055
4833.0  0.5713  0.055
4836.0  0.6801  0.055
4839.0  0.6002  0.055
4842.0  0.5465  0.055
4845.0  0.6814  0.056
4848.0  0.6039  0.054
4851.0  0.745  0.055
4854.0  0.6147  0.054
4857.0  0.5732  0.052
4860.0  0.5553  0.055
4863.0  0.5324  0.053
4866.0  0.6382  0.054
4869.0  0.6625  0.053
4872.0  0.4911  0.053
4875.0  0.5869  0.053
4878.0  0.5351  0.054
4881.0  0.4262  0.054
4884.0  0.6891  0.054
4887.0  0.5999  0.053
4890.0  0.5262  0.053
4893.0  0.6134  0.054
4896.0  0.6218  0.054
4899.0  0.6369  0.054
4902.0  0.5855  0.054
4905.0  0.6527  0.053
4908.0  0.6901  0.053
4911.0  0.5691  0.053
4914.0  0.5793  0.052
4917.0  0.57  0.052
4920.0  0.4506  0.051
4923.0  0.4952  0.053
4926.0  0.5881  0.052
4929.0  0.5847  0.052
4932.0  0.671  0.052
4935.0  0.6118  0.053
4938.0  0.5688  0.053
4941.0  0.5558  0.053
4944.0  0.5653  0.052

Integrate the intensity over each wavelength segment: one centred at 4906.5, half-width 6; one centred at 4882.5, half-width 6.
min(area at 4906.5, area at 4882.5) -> 6.8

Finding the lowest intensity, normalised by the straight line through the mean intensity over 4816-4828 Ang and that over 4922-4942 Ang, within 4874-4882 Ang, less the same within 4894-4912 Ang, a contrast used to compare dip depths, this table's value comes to -0.25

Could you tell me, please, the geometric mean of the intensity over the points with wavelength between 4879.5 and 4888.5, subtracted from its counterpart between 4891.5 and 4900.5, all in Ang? 0.06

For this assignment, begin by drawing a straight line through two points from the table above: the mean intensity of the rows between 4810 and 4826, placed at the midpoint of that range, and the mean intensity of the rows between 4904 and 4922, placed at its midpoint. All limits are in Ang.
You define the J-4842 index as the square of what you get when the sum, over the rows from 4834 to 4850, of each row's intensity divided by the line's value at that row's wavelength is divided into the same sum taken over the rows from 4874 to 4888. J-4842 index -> 0.87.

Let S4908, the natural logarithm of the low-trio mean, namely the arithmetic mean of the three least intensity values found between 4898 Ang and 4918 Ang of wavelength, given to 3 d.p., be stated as -0.557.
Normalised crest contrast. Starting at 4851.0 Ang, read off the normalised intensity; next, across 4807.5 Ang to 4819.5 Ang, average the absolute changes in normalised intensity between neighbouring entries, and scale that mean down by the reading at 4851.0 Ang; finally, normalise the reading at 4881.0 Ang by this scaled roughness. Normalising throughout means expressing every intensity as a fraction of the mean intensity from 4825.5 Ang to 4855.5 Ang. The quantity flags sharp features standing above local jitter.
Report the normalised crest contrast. 13.2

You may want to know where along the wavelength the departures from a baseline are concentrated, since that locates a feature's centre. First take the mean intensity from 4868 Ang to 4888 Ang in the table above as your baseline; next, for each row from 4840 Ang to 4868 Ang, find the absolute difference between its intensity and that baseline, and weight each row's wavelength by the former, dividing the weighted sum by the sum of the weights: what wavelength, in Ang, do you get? 4852.5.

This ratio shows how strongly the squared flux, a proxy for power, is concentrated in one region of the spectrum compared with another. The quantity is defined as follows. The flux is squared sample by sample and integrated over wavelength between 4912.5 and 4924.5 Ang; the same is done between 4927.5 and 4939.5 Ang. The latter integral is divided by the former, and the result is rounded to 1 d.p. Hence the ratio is 1.3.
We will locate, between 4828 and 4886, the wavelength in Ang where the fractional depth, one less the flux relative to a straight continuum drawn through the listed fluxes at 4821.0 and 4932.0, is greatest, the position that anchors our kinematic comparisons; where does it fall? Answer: 4881.0 Ang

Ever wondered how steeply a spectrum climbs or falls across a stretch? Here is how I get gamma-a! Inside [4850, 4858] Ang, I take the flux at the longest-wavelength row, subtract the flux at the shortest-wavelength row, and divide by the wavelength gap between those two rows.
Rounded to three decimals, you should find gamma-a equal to -0.029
